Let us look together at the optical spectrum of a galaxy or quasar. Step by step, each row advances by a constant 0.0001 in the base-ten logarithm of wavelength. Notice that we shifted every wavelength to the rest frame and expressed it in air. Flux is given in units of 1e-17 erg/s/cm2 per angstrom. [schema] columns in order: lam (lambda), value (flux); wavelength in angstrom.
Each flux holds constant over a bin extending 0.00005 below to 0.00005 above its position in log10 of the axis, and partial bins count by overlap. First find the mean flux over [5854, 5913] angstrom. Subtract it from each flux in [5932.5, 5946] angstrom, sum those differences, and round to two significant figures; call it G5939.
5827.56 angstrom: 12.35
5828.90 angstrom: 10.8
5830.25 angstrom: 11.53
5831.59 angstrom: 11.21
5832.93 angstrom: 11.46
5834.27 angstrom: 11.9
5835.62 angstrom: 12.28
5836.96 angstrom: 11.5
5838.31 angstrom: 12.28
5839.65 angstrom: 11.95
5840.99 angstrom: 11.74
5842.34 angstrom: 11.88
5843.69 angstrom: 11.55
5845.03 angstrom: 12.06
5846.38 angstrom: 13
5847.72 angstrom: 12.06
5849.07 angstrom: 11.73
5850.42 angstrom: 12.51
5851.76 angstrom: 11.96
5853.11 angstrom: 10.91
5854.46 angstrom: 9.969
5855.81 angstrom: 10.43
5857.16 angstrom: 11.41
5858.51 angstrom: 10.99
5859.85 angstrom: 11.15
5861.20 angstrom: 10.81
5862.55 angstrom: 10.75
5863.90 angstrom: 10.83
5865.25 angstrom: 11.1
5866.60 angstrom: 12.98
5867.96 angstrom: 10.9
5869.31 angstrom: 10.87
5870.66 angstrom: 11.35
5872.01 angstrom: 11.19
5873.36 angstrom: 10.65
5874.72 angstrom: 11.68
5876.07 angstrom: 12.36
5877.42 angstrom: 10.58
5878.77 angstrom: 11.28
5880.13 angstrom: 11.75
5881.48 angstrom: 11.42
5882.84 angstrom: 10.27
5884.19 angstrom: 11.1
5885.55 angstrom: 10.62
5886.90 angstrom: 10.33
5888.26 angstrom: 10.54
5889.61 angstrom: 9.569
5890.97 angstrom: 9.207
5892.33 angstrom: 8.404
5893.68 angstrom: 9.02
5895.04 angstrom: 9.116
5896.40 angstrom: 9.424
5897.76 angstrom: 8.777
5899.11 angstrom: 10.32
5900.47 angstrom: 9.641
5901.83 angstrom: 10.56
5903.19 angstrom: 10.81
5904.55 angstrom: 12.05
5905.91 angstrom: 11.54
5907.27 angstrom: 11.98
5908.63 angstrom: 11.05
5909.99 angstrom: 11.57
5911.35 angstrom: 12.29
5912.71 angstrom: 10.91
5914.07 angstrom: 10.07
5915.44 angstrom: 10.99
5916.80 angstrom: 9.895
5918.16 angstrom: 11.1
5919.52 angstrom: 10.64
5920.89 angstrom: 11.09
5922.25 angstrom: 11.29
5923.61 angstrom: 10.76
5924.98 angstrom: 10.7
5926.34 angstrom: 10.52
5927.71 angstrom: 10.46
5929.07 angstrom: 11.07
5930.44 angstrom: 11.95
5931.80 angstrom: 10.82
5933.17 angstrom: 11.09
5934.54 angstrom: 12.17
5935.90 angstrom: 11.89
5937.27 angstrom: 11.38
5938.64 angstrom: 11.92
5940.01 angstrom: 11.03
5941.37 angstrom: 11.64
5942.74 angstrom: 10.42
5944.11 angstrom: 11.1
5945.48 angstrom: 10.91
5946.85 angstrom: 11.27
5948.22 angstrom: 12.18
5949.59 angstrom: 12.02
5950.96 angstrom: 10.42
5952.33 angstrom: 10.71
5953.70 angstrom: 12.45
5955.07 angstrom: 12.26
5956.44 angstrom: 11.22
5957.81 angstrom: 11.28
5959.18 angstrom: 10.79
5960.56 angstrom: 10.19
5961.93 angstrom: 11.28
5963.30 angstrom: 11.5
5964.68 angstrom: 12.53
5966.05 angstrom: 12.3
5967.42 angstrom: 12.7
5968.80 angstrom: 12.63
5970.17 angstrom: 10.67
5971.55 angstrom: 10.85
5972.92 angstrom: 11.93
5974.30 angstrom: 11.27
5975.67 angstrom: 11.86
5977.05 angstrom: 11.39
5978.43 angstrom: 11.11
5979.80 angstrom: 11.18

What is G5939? 5.9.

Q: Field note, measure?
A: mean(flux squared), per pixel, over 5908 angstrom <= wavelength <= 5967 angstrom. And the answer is 127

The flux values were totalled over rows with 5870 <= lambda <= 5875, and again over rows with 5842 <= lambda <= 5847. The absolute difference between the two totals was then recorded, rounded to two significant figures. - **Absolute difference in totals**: 3.6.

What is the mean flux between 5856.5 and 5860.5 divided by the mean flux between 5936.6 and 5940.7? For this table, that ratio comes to 0.98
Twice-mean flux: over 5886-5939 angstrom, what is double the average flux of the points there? 21.4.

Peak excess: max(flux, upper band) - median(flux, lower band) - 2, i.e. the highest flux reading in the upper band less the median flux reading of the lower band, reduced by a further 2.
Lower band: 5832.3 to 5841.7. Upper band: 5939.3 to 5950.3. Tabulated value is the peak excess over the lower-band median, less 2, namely -1.7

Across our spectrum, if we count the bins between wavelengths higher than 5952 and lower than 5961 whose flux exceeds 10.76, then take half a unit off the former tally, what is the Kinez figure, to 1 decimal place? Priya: 4.5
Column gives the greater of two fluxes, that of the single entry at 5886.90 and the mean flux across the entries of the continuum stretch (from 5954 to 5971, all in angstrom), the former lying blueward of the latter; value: 11.6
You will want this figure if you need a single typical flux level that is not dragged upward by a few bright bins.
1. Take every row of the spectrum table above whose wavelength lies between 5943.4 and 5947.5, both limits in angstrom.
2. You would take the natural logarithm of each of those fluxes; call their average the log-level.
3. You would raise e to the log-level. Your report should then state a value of 11.1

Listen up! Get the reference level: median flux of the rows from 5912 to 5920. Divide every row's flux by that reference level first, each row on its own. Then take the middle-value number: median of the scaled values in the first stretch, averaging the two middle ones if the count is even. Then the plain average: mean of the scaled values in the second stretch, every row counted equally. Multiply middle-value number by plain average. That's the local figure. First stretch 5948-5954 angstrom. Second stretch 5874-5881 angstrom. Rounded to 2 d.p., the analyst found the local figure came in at 1.19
